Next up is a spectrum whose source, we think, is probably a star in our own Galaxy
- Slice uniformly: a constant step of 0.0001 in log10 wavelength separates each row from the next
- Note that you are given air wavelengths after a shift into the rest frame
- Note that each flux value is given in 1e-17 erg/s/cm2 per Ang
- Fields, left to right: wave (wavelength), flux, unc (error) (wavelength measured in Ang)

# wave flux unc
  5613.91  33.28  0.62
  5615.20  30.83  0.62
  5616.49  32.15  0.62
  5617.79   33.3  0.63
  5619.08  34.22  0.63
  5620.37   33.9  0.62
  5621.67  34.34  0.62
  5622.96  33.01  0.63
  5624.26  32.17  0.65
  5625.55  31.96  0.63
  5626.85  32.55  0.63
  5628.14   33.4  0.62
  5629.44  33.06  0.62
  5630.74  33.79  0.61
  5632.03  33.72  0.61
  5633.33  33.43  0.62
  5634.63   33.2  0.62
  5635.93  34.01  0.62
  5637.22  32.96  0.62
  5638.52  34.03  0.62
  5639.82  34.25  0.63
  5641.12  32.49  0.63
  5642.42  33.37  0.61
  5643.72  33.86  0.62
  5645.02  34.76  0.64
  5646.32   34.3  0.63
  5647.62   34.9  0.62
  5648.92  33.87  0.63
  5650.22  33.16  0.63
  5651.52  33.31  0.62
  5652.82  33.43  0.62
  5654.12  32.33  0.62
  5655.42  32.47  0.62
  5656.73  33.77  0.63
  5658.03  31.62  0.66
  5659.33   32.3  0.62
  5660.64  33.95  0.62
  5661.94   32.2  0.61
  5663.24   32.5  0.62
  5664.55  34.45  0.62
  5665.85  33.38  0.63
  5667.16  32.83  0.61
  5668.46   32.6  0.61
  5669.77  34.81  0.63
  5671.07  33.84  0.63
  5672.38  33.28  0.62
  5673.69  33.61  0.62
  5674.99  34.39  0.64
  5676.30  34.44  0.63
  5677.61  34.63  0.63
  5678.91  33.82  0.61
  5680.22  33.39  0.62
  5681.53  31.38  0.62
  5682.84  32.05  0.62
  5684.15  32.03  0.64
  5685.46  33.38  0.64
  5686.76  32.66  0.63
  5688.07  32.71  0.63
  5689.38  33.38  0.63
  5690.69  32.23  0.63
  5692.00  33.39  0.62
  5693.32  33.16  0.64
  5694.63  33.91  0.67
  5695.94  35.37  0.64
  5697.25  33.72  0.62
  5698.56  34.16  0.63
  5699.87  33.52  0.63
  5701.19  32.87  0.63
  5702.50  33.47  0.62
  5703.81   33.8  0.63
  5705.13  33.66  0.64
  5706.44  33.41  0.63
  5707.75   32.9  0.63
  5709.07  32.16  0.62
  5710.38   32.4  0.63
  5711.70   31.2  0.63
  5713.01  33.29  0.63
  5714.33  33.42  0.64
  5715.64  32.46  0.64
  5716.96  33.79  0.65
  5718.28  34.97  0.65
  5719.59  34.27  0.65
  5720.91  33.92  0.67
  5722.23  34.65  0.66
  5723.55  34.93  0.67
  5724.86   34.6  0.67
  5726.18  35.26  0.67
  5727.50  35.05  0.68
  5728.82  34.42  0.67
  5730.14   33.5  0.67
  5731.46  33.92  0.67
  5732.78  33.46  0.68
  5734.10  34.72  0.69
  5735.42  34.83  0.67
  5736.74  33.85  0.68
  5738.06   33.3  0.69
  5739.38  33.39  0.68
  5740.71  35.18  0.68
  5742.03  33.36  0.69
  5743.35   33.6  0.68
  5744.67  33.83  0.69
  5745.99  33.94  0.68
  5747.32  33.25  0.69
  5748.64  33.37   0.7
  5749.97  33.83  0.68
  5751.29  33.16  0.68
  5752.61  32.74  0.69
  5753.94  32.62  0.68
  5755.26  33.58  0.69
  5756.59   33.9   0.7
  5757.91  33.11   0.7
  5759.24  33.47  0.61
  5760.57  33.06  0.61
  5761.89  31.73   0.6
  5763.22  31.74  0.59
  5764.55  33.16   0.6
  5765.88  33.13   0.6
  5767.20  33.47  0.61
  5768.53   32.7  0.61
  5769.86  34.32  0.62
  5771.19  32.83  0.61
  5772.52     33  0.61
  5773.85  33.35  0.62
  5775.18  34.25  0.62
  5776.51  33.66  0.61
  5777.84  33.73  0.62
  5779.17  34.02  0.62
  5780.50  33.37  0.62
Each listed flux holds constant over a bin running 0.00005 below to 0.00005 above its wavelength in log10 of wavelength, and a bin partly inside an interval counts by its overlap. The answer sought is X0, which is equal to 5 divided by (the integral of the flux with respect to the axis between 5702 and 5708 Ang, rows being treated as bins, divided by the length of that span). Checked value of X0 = 0.149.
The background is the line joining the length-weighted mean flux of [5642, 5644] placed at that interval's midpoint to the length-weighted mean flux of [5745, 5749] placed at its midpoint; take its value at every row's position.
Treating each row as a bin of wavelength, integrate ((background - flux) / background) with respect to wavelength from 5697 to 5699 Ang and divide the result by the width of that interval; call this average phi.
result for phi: -0.012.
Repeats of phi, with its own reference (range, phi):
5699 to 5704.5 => 0.004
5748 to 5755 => 0.011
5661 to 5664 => 0.030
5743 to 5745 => -0.005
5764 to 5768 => 0.009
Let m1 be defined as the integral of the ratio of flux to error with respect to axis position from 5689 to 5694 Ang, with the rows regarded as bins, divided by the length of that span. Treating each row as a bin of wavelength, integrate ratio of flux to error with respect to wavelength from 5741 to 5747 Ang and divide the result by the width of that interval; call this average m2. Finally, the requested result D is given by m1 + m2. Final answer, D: 102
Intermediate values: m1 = 52.3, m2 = 49.3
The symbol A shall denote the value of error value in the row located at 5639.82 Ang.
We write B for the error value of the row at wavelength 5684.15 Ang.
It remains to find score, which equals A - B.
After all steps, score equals -0.010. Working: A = 0.630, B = 0.640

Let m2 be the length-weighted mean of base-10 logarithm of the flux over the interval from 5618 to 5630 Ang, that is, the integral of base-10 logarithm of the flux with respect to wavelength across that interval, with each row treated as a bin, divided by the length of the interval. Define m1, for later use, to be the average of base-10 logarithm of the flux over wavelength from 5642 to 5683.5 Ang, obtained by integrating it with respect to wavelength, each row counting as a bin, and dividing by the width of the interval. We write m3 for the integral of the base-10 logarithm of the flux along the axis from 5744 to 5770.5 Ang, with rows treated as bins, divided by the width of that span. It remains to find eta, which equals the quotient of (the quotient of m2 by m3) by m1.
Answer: 0.656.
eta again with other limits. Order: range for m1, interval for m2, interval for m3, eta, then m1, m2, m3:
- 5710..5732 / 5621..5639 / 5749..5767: 0.655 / 1.53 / 1.52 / 1.52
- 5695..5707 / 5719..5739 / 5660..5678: 0.658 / 1.53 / 1.54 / 1.53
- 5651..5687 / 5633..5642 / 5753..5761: 0.659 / 1.52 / 1.52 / 1.52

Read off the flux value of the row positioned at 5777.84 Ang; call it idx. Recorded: 33.73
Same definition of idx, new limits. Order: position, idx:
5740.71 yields 35.18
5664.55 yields 34.45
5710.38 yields 32.4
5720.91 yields 33.92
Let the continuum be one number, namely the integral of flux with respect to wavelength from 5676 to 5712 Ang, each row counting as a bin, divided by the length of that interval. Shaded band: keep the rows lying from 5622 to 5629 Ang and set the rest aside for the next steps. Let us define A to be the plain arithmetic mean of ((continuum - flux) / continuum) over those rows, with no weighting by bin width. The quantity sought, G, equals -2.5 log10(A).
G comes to 4.40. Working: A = 0.0173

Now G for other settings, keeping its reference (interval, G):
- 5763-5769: 4.94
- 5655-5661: 4.88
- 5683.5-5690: 4.91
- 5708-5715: 4.19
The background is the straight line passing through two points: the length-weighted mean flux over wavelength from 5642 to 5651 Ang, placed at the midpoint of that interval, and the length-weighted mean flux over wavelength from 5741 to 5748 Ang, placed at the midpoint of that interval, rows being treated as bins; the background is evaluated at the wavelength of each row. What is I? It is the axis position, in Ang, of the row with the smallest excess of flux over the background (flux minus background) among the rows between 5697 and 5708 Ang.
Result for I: 5701.19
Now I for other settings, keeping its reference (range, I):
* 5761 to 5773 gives 5761.89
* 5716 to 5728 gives 5716.96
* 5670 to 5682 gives 5681.53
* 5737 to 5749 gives 5747.32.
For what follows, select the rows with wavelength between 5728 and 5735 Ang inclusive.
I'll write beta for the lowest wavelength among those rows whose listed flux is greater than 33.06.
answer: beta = 5728.82 Ang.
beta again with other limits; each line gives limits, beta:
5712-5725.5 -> 5713.01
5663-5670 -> 5664.55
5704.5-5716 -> 5705.13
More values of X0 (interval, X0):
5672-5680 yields 0.147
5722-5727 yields 0.143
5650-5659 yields 0.152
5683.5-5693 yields 0.152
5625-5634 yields 0.151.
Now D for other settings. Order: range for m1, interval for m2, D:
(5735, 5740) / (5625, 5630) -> 102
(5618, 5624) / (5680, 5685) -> 105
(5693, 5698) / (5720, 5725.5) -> 105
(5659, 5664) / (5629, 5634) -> 108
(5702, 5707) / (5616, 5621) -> 107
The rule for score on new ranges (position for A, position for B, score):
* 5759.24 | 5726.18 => -0.060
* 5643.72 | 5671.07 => -0.010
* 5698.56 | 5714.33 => -0.010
